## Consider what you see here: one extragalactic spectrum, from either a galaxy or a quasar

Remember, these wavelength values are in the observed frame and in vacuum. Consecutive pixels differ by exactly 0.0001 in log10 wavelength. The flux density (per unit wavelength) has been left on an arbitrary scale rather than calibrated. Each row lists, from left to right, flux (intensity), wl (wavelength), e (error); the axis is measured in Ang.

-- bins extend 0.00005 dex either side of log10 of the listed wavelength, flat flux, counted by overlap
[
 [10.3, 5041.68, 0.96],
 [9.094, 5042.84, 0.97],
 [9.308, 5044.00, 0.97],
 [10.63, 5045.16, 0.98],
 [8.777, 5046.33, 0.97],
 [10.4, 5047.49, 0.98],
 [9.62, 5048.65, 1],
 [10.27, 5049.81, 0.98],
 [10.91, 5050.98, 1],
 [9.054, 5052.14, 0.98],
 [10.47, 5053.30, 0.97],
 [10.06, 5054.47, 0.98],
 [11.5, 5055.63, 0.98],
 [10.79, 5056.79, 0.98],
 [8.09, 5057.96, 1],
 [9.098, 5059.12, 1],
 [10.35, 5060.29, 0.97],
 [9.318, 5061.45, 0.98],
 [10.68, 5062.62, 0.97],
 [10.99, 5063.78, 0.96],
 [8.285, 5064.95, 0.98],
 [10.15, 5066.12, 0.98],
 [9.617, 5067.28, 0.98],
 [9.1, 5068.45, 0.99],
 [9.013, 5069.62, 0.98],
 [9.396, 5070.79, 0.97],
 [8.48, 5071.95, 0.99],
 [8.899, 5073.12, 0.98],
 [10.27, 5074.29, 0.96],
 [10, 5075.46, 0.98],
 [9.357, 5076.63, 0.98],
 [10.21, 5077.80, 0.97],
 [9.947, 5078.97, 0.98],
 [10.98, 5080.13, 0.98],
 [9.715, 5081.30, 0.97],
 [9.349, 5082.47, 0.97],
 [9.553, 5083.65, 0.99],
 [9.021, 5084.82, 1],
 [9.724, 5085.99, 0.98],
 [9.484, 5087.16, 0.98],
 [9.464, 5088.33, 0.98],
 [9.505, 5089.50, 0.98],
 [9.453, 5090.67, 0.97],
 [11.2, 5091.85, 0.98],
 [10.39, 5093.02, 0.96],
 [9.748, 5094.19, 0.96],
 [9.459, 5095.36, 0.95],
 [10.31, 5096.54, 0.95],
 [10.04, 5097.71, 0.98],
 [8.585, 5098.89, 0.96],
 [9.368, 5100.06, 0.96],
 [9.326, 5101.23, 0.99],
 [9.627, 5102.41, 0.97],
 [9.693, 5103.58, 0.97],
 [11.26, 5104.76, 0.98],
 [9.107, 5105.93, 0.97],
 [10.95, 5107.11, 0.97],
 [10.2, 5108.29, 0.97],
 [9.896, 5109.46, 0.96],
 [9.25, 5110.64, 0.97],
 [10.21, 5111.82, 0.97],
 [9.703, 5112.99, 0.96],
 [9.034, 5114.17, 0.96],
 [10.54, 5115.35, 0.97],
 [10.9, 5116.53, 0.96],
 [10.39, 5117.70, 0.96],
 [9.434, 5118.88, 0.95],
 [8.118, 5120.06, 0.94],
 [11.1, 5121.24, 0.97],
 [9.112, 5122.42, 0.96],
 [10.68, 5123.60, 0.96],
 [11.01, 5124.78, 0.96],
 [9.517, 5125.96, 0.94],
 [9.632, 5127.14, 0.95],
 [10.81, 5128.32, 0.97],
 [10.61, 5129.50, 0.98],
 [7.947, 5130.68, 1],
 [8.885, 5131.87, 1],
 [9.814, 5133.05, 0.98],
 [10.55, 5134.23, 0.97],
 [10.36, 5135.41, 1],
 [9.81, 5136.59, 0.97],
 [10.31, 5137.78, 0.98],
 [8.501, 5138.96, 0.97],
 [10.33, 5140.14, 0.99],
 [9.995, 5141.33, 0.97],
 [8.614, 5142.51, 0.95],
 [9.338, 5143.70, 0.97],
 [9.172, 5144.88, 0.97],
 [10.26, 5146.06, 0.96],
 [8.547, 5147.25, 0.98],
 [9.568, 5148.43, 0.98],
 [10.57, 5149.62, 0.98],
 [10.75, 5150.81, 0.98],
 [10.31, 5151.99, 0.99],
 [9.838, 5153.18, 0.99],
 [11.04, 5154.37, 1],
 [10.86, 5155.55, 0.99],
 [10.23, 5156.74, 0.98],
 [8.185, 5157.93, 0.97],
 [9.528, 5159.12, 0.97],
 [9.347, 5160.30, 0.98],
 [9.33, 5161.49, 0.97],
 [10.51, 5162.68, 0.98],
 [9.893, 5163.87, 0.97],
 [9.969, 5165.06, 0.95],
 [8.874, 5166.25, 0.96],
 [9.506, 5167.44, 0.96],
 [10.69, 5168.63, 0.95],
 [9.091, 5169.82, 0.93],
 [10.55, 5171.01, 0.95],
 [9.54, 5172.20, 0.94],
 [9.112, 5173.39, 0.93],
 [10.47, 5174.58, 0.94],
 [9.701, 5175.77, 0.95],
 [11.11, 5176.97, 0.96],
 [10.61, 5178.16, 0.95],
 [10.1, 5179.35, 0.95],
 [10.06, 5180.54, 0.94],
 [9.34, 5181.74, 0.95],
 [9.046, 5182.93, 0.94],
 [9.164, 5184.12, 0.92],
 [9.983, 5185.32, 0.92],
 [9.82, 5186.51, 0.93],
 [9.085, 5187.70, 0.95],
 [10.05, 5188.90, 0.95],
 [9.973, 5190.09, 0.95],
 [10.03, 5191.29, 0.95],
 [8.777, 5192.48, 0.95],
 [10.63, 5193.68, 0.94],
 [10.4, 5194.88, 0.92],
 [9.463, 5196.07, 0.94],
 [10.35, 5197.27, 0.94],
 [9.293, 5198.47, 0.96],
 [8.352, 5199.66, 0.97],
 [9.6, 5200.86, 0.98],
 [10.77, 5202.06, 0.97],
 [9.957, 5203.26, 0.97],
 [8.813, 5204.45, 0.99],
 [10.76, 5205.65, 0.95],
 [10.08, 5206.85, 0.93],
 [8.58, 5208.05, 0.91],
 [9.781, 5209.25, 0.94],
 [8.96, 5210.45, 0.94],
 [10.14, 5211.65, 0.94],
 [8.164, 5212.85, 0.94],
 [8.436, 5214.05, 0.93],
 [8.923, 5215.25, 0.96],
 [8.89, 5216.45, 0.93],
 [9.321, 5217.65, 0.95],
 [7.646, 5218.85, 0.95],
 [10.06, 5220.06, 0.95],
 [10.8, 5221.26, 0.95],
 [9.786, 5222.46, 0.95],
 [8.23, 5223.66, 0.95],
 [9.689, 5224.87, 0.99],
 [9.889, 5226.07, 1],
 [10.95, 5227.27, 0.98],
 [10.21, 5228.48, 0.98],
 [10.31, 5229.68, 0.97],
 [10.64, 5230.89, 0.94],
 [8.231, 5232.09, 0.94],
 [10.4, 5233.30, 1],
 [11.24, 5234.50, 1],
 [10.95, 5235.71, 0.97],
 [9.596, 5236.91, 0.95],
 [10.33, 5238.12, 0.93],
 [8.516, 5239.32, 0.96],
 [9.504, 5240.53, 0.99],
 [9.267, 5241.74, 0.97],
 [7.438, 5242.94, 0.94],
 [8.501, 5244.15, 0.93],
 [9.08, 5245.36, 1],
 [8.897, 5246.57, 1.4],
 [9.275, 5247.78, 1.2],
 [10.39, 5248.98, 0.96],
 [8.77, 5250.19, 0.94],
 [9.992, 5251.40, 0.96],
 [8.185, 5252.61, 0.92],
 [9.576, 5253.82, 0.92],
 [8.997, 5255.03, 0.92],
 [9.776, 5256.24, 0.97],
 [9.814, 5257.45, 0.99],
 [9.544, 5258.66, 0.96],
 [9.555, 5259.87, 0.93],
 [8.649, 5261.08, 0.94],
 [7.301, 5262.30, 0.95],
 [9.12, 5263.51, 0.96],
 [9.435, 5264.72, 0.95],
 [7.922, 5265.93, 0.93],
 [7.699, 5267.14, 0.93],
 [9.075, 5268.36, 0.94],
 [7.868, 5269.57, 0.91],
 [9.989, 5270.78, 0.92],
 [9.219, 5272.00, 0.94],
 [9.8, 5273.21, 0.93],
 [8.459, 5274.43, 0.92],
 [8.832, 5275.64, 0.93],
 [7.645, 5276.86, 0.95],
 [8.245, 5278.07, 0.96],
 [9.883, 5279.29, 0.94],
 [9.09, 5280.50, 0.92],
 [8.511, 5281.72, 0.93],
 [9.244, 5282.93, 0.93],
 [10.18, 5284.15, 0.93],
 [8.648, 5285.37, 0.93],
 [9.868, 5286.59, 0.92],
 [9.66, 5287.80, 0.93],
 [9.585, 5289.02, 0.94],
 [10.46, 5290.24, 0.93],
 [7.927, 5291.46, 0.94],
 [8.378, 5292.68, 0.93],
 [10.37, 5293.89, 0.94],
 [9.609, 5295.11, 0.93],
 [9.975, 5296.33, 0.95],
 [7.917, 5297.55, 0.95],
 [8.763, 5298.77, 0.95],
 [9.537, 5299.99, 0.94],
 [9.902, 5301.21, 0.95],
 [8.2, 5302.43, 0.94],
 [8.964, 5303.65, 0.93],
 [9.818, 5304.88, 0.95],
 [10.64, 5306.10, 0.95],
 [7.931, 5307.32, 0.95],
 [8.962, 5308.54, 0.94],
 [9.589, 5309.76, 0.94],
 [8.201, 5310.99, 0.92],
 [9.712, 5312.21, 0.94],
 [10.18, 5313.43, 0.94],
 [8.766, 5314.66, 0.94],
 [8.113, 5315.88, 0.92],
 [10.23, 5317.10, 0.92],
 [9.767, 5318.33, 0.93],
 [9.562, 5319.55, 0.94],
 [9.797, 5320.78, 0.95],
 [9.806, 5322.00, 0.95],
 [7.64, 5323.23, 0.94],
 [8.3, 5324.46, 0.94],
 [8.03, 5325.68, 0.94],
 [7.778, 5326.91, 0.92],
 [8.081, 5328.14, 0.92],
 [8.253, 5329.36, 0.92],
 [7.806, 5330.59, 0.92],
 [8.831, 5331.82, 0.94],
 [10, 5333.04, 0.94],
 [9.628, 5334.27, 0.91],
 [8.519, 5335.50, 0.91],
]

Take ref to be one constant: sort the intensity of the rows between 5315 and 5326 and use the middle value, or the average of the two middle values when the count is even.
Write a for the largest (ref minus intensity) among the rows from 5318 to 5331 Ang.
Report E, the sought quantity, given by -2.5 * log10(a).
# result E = -0.71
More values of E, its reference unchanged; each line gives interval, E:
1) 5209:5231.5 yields -0.71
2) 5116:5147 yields -0.52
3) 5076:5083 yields 1.68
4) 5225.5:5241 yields -0.31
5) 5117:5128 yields -0.40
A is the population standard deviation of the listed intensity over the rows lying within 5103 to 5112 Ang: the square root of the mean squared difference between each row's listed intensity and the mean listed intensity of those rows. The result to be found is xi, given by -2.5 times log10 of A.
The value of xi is 0.38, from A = 0.71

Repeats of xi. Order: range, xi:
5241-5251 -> 0.28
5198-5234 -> 0.10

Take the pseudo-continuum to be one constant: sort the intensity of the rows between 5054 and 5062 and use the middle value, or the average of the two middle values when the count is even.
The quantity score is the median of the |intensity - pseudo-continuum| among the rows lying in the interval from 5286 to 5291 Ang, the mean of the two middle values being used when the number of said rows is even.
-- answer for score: 0.40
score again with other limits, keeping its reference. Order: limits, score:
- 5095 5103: 0.60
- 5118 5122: 1.04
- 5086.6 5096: 0.59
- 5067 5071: 0.81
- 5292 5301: 0.52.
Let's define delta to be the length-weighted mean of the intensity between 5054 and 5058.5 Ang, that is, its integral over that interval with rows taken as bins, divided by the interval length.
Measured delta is 10.1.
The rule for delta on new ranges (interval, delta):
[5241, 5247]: 8.6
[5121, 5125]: 10.4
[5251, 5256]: 9.2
